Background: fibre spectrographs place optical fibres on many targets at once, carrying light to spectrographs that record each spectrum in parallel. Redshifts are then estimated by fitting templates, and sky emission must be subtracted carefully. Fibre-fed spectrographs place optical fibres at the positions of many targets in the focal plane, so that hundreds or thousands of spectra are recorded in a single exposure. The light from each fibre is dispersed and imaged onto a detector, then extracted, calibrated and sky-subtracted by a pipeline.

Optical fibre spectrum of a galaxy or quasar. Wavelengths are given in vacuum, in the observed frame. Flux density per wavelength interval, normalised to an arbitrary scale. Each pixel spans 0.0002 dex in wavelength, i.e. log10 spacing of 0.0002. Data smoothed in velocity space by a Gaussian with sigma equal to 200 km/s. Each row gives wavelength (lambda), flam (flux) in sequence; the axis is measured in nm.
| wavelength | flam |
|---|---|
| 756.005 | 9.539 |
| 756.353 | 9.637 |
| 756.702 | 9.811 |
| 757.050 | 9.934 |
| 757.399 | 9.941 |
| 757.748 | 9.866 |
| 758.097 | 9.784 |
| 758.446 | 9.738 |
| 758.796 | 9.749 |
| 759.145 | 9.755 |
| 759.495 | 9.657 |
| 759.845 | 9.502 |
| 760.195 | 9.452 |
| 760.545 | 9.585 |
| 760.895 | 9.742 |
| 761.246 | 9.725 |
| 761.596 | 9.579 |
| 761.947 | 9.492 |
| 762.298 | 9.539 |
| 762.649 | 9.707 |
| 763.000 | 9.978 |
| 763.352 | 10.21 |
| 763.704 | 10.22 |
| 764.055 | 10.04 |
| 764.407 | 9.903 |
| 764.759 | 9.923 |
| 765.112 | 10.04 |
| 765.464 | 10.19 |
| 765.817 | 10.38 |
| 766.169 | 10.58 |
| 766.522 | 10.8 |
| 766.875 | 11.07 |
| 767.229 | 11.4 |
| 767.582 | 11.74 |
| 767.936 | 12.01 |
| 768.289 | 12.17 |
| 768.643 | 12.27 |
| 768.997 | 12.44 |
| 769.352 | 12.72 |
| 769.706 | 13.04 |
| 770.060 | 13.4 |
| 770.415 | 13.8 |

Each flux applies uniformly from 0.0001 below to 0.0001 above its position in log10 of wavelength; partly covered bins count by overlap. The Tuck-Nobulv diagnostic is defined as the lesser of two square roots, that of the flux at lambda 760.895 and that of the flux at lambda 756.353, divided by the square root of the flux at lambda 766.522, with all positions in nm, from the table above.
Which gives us 0.945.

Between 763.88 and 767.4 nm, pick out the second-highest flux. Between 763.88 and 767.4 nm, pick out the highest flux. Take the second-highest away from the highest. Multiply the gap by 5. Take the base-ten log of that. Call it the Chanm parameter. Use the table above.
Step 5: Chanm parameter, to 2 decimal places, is 0.22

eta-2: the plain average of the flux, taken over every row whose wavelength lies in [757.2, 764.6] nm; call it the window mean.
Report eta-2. 9.8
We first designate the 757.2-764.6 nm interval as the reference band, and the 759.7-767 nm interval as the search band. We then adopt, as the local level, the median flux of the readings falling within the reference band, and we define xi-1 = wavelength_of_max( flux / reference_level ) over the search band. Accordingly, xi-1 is 766.875 nm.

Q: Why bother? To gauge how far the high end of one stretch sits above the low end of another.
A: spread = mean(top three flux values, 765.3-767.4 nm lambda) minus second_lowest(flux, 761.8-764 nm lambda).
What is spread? 1.6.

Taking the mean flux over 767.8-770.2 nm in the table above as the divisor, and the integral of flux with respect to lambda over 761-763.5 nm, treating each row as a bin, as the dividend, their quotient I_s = 1.9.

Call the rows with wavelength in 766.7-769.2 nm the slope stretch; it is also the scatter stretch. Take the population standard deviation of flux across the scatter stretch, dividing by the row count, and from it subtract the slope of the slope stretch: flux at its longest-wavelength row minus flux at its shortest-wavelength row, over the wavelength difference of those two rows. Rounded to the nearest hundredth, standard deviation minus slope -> -0.19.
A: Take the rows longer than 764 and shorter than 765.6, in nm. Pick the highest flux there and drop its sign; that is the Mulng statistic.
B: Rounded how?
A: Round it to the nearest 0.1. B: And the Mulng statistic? 10.2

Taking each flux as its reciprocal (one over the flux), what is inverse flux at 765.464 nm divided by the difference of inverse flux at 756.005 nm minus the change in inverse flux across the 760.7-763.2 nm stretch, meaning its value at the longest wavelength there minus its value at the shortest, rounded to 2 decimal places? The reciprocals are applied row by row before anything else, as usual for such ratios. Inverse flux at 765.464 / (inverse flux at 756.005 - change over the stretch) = 0.91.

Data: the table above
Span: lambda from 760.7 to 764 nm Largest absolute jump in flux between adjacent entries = 0.27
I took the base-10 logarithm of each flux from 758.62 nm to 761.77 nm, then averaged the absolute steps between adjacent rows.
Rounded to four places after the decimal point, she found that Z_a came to 0.0043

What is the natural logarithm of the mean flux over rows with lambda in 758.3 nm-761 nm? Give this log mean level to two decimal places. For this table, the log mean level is 2.27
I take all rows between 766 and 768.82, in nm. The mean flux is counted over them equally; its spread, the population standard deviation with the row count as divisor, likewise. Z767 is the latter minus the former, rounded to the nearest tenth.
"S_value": -10.9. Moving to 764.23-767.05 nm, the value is -10.0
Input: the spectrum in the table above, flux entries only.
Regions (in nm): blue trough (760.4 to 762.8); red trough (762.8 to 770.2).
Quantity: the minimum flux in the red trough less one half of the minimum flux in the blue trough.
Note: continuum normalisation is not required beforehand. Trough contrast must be 5.2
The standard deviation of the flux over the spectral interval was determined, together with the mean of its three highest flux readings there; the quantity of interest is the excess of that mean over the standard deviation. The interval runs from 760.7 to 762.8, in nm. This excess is 9.6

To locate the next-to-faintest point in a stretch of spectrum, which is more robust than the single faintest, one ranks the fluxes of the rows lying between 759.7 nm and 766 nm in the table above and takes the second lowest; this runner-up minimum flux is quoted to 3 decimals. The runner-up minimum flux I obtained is 9.492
